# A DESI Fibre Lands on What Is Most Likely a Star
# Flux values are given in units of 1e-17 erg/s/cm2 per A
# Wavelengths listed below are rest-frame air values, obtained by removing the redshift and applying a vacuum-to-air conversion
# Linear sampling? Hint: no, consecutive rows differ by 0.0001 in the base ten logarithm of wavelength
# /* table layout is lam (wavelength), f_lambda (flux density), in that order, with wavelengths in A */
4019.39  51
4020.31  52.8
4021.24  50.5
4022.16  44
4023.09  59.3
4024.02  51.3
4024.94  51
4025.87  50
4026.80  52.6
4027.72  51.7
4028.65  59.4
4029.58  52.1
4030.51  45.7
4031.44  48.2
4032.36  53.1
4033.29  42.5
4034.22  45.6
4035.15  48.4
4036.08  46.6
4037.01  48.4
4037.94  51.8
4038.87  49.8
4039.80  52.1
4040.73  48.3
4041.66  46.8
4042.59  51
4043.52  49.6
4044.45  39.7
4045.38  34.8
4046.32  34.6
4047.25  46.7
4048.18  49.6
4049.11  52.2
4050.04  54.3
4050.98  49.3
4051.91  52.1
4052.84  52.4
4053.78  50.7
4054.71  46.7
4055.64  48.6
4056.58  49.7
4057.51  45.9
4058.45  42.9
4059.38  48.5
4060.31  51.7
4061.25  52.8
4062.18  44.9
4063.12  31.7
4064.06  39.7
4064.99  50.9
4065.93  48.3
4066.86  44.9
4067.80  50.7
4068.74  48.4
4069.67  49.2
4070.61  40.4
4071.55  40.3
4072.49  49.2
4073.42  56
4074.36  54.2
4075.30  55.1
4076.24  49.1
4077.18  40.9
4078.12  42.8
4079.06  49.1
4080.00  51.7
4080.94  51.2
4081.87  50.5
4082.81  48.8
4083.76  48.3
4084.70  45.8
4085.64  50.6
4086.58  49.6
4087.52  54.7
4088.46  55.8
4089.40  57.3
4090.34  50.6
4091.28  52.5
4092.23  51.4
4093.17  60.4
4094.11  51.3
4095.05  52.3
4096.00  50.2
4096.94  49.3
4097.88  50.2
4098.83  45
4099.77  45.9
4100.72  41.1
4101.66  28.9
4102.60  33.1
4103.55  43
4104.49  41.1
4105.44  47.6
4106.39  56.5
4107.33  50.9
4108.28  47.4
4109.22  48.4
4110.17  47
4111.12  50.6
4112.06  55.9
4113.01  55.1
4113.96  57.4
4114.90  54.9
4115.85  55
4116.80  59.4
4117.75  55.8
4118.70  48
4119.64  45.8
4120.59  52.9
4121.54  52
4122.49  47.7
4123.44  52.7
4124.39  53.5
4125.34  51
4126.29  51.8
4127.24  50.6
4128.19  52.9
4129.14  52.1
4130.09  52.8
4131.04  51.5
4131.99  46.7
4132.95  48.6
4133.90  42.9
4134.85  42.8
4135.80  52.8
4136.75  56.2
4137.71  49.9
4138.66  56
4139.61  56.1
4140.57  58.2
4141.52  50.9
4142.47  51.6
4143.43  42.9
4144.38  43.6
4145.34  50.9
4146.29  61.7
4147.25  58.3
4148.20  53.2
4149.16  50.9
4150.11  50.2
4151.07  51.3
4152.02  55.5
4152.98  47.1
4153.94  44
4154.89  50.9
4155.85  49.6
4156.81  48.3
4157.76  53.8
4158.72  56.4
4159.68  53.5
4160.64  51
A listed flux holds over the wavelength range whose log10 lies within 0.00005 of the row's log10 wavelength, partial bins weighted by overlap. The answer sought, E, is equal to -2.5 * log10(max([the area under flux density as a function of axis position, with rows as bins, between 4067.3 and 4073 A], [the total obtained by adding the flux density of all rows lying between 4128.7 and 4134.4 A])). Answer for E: -6.173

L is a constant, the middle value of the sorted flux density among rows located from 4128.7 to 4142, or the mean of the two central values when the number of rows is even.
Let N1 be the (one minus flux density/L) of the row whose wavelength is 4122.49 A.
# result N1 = 0.08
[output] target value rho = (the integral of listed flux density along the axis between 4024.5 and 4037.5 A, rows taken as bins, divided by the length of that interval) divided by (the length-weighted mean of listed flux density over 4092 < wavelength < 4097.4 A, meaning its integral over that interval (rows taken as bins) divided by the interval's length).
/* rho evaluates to 0.94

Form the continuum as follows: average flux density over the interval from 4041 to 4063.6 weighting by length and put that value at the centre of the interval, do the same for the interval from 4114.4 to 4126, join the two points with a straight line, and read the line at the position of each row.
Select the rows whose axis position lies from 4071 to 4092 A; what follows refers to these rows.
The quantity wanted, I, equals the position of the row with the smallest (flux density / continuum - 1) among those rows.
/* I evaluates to 4071.55 A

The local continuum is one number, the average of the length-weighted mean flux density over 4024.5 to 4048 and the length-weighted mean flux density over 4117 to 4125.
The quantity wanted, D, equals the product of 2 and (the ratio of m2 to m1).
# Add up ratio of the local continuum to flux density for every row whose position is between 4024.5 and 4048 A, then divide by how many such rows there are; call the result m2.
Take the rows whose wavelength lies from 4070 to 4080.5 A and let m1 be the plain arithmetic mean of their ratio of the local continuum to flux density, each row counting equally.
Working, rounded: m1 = 1.05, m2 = 1.05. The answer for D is 2.00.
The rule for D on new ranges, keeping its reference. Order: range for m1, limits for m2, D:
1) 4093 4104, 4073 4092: 1.75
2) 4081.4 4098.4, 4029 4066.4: 2.20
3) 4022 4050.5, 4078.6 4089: 1.91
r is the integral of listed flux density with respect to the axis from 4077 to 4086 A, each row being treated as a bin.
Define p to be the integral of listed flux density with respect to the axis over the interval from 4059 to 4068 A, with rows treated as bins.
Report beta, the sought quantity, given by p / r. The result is 0.96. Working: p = 416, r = 433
